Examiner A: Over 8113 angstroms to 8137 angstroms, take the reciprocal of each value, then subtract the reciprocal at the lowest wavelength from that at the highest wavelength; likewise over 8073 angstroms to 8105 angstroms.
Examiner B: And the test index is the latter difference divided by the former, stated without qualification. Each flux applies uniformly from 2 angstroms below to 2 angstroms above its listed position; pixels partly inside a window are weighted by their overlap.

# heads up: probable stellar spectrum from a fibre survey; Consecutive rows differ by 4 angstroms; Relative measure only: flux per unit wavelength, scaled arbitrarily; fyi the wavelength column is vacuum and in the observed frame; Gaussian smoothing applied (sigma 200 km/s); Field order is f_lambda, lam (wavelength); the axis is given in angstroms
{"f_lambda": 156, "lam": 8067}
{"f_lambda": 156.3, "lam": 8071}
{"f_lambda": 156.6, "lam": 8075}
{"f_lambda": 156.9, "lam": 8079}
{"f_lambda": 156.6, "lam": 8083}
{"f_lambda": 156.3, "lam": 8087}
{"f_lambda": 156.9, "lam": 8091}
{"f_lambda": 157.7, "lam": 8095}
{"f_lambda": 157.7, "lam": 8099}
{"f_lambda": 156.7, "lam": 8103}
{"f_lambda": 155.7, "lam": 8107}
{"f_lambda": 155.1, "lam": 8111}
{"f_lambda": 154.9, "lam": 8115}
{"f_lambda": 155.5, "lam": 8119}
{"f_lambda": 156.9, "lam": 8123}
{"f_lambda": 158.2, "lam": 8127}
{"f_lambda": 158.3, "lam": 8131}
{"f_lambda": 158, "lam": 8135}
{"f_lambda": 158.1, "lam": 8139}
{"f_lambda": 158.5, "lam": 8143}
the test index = 0.0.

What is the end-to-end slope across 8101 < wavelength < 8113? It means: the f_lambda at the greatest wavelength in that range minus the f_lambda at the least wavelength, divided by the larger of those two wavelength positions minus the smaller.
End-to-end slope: -0.20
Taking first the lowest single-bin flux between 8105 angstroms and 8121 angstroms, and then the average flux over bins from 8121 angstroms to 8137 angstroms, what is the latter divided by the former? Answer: 1.02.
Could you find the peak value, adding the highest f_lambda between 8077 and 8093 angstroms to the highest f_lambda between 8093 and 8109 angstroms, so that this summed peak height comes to 314.6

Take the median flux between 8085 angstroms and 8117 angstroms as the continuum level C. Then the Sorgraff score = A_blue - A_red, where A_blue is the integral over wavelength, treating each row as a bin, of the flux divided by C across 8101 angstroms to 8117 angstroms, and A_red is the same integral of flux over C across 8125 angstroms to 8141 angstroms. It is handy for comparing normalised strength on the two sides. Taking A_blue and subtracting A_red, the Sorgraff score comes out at -0.26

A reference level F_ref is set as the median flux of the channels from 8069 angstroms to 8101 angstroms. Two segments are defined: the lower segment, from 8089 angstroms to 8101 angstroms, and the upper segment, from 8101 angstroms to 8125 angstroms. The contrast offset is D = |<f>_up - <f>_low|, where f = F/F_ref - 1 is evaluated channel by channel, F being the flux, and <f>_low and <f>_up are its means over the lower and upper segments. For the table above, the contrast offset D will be 0.010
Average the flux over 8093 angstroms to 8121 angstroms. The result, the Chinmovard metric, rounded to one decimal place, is 156.2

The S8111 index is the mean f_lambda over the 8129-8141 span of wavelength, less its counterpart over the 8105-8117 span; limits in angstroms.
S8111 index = 2.9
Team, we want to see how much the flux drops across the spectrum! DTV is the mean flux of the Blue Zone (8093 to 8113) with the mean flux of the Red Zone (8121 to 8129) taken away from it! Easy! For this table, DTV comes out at -1.0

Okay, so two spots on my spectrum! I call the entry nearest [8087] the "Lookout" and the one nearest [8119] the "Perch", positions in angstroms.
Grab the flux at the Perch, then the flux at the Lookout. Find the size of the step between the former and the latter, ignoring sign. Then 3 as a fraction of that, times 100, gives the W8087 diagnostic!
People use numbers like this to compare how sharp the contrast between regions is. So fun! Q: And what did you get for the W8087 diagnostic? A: 375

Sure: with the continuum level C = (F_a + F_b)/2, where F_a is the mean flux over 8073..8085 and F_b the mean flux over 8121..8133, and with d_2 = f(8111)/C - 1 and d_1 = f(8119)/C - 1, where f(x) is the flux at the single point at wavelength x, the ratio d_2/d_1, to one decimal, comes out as 1.2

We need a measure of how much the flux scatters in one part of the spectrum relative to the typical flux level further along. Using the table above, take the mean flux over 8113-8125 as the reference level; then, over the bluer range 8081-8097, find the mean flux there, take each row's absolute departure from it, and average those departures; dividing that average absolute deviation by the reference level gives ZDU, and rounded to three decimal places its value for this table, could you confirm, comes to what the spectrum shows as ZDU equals 0.003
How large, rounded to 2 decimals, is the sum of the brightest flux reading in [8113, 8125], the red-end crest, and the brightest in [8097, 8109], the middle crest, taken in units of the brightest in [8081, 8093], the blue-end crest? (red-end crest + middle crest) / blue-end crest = 2.01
